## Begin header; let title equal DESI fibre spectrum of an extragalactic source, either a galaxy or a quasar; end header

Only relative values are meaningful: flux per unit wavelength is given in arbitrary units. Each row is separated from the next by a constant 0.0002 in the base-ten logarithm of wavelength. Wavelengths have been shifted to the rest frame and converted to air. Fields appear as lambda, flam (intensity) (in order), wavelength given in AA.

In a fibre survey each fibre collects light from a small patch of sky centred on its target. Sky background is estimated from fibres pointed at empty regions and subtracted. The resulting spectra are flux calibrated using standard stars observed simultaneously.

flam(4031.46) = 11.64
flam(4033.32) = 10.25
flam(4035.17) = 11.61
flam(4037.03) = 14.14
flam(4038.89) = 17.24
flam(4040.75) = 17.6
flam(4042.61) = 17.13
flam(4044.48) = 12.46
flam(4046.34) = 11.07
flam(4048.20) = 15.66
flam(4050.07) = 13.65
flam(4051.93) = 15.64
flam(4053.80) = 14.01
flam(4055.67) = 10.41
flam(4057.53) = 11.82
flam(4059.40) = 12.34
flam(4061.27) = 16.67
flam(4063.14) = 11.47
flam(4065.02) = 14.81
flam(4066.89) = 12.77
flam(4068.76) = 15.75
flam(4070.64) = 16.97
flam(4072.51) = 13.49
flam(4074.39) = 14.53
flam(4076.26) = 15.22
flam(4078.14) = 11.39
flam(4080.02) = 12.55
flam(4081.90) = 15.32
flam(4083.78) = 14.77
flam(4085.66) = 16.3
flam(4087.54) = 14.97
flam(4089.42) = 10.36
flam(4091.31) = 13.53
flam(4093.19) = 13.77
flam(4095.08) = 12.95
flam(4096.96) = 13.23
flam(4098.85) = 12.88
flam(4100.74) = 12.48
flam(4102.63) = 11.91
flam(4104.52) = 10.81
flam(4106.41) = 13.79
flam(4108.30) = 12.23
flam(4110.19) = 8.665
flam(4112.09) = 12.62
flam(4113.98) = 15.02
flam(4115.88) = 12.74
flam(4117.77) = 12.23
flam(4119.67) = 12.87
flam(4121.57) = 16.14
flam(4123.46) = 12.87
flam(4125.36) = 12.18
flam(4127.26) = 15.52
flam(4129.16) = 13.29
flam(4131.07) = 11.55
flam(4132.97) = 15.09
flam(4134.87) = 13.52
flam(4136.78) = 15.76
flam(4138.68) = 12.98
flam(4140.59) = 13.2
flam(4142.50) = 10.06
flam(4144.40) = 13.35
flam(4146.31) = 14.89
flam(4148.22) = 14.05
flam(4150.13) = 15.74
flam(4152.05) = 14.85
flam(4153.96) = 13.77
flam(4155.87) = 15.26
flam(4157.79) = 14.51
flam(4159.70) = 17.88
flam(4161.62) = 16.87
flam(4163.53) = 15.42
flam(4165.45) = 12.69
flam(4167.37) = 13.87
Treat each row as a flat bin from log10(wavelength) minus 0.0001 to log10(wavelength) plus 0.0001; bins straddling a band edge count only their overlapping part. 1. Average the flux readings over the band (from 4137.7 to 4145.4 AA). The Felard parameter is 12.4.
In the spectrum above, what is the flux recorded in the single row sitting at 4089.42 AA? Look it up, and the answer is 10.36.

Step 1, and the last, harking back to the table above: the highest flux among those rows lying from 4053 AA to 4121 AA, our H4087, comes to 16.97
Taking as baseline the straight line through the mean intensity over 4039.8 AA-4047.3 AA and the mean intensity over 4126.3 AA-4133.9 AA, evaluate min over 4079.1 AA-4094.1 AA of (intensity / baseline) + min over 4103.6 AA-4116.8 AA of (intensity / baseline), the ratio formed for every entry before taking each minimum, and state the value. 1.35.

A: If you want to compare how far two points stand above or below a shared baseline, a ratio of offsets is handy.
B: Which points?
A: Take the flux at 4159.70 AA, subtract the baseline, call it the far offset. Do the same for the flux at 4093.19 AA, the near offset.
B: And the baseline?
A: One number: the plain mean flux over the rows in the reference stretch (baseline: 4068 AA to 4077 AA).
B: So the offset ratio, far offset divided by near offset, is -1.9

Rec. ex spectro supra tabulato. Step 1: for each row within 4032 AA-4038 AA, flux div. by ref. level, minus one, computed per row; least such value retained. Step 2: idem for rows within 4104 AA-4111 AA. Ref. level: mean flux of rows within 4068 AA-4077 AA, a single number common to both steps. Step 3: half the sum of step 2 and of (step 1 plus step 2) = -0.59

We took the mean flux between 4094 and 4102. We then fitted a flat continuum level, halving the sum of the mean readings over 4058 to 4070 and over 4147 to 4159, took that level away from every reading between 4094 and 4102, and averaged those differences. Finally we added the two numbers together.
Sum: 11.4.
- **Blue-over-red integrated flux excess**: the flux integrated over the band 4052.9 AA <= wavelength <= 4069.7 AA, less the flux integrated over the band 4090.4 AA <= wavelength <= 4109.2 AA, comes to -16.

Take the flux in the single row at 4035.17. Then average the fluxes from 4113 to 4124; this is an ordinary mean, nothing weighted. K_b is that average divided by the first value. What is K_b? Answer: 1.18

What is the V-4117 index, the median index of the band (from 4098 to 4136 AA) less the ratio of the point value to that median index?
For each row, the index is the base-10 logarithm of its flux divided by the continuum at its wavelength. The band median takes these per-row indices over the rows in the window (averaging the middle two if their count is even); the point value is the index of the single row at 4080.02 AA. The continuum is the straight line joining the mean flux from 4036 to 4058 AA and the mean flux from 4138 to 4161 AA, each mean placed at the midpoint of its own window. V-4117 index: -1.2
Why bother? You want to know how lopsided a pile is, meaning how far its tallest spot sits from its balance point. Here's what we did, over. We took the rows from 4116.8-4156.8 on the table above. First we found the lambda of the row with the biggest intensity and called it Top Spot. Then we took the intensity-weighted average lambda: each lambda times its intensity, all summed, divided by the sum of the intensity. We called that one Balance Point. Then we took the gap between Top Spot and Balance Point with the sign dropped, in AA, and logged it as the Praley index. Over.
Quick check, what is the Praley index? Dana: 15.5 AA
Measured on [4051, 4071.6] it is 9.0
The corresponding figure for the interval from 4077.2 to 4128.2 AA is 16.9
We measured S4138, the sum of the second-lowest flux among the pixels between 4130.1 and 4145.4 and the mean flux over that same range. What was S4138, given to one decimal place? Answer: 24.7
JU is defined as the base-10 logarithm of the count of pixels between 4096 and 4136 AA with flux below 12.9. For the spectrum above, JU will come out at 1.1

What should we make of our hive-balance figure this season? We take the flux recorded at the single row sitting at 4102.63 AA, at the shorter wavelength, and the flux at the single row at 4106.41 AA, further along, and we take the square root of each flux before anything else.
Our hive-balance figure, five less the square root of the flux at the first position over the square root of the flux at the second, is 4.07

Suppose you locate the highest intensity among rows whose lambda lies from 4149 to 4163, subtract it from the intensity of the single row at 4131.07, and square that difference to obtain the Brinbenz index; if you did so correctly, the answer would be 40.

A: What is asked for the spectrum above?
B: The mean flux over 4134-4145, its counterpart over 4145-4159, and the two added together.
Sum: 27.9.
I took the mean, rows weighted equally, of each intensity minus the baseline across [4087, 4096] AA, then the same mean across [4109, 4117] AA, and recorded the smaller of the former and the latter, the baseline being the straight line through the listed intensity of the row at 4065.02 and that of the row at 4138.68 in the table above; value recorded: -1.36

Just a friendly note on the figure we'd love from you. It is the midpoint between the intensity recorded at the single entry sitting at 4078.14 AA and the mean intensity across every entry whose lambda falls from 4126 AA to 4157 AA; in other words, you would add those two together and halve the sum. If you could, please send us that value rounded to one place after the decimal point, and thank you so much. 12.7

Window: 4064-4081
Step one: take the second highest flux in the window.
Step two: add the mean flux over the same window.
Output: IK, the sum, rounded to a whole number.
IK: 30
